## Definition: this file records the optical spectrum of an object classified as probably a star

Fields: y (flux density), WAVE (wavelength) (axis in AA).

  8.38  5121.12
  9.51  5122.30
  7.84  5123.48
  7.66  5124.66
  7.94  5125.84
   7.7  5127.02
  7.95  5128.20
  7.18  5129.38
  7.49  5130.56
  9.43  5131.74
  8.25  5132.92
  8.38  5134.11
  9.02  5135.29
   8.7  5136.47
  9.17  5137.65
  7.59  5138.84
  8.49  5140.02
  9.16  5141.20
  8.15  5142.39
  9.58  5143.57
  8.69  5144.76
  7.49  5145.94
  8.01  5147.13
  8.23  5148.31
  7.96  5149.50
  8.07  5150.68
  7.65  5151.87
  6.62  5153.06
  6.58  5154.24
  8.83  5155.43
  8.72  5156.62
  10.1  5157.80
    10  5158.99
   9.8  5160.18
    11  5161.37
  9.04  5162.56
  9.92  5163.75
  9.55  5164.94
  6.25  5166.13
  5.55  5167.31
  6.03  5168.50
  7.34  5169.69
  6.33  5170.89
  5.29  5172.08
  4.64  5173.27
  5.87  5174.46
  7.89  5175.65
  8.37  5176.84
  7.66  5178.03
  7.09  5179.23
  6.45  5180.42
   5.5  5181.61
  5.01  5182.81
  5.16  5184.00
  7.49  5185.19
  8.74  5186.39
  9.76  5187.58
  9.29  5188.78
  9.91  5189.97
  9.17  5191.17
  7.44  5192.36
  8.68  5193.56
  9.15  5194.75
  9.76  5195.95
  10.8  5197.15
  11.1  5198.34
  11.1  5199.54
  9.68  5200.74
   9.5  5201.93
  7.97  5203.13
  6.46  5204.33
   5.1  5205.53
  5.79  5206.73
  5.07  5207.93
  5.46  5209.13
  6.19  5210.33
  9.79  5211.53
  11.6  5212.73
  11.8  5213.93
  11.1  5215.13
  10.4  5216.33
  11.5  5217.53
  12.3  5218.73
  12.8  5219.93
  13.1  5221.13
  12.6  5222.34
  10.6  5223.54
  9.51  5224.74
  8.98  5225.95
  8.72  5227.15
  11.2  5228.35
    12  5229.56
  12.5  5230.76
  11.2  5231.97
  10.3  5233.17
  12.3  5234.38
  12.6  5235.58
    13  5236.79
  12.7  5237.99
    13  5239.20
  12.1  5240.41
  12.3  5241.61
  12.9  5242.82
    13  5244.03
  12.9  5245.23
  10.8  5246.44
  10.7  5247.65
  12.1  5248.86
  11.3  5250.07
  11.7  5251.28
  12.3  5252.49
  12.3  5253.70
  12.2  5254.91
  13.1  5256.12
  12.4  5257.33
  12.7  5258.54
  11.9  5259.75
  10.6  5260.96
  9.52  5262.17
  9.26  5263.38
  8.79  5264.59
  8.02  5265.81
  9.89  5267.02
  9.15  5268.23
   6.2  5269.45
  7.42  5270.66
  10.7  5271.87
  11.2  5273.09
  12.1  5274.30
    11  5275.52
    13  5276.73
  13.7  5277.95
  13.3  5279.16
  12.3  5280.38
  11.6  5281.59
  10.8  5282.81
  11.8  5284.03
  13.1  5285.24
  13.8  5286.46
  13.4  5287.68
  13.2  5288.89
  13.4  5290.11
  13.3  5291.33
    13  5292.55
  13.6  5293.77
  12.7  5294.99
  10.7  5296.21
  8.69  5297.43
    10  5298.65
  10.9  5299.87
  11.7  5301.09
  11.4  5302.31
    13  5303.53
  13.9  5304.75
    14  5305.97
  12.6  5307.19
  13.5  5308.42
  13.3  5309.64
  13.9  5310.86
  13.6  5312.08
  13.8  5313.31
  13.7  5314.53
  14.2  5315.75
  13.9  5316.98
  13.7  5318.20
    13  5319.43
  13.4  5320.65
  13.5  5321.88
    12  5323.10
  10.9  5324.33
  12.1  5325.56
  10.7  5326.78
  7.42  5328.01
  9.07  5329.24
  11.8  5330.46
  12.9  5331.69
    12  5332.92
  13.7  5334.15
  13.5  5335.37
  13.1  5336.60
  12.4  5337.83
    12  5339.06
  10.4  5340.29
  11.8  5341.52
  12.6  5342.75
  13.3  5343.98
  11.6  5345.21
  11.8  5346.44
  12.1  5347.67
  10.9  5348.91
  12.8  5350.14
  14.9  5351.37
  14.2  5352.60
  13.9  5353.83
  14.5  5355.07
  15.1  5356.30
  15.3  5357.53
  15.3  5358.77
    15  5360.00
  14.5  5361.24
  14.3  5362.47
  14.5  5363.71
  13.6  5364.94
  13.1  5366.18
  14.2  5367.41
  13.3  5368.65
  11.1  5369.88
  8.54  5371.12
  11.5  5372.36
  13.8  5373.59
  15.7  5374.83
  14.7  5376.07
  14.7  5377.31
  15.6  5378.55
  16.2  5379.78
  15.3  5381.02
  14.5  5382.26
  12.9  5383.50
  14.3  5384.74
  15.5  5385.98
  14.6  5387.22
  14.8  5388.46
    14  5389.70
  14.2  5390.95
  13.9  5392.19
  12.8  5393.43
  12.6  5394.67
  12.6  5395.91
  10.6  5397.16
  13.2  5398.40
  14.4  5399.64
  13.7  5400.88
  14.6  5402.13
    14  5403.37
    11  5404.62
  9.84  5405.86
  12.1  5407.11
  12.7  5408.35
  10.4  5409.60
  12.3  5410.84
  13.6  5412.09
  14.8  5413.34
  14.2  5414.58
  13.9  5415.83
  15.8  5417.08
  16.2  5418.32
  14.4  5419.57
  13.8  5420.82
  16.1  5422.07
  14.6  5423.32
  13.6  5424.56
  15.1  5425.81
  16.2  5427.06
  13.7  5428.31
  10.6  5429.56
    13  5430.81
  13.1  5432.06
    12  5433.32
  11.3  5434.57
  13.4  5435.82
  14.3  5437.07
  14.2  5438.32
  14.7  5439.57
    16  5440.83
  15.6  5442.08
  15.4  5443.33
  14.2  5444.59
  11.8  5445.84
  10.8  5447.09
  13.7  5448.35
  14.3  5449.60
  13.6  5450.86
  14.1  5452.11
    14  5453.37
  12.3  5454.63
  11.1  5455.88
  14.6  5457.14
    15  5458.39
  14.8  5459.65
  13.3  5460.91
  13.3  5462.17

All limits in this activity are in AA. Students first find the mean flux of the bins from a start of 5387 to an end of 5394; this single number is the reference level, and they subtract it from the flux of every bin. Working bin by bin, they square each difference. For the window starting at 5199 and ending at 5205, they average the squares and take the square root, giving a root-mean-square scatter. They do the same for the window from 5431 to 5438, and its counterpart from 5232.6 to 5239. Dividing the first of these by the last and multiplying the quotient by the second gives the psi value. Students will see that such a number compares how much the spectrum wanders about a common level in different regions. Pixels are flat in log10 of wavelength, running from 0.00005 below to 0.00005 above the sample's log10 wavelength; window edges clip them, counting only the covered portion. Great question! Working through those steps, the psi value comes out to 4.1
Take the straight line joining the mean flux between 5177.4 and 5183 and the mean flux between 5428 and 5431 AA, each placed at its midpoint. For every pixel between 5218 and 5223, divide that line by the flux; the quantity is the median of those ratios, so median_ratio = 0.58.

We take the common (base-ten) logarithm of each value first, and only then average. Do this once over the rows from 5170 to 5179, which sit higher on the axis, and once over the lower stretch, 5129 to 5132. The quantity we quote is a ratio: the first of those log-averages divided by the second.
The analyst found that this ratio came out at 0.90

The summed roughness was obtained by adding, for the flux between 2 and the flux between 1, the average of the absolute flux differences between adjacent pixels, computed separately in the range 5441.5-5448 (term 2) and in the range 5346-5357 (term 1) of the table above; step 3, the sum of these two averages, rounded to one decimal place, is 2.2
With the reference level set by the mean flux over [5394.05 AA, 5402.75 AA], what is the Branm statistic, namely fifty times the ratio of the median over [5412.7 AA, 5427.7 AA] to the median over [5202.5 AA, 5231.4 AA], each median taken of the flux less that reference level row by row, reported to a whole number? -31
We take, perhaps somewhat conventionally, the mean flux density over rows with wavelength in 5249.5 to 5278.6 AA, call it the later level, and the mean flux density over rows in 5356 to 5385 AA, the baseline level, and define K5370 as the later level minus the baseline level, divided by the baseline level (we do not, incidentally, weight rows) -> -0.23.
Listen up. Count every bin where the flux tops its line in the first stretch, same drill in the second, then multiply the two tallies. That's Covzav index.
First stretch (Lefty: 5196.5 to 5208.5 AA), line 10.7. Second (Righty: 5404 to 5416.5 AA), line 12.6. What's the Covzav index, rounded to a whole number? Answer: 15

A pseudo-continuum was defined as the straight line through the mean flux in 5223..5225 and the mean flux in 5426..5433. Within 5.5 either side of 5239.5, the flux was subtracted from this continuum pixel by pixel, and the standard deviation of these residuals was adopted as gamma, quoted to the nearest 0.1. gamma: 0.3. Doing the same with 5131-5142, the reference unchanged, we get 0.6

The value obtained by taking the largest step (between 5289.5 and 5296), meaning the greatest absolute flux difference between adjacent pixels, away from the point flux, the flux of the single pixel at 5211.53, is 8.9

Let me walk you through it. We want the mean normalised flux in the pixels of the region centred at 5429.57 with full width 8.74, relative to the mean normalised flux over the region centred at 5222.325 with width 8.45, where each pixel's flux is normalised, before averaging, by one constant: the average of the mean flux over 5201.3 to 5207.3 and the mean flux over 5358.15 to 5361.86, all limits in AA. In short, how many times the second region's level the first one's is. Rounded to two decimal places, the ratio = 1.17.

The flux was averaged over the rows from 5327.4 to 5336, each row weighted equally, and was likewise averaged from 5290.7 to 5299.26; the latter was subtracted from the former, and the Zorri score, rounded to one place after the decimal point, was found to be -0.2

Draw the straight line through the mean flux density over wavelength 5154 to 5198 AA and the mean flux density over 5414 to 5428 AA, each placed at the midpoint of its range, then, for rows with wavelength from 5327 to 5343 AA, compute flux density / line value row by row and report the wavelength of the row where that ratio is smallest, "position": 5328.01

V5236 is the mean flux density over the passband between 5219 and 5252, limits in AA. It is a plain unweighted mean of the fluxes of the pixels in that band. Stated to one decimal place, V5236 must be 11.7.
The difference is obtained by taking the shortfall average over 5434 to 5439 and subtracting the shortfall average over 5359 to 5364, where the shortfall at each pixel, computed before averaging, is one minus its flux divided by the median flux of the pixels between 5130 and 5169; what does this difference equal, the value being 0.15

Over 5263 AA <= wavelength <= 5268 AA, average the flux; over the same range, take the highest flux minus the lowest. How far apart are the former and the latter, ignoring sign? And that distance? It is 7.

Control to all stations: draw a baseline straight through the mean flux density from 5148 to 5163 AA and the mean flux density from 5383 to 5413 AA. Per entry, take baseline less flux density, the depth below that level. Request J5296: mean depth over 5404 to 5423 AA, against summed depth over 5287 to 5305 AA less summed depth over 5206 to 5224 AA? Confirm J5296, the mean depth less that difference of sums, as 10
